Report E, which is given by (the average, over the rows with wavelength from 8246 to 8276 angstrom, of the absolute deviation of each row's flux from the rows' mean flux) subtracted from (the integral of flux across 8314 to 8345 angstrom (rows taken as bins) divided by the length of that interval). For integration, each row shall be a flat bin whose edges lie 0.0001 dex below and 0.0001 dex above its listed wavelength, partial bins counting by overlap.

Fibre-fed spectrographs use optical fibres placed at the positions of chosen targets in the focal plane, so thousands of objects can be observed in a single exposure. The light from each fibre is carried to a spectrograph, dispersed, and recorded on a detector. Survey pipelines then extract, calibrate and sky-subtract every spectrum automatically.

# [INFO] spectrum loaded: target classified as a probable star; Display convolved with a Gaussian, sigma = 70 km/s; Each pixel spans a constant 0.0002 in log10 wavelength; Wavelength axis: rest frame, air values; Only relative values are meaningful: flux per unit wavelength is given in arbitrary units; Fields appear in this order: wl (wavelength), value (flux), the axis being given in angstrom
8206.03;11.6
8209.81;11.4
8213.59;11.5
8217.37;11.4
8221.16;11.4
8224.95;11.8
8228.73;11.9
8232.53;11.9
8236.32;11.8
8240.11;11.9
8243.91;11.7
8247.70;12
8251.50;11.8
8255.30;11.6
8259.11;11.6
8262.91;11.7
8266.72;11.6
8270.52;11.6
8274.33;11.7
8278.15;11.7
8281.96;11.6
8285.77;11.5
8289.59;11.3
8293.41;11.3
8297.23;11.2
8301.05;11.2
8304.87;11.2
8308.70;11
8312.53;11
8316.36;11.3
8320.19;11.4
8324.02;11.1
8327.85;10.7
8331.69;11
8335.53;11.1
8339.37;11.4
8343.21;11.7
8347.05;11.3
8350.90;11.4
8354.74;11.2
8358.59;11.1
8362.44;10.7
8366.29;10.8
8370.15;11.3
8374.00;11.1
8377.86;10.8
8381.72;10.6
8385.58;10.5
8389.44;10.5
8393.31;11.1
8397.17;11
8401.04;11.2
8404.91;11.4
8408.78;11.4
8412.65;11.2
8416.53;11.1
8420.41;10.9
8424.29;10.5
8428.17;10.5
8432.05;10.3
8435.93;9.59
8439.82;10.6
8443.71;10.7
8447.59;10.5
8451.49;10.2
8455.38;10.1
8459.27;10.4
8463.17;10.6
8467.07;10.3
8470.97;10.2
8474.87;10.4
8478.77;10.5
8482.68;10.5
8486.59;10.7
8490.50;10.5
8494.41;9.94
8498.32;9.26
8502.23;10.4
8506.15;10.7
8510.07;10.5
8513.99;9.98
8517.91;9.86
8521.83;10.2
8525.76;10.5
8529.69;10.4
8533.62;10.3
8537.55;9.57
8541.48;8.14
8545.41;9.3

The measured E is 11.1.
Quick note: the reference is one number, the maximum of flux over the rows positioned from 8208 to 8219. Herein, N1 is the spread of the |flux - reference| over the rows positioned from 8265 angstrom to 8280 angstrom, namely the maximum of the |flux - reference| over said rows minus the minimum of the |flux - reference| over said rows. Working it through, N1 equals 0.10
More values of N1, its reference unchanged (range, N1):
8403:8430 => 0.90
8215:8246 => 0.30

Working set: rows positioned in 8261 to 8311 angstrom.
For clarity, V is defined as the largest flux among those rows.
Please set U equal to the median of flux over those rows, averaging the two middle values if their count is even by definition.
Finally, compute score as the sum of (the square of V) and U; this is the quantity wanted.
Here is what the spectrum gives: 148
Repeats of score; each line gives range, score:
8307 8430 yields 148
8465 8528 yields 125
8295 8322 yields 141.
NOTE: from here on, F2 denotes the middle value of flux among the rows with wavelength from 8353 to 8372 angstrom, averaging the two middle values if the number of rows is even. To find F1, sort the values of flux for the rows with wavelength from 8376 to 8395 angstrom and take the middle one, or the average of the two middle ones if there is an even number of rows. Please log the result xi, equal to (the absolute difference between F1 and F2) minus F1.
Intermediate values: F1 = 10.6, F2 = 11.1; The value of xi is -10.1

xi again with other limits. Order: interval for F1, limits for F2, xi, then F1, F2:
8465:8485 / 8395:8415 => -9.6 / 10.4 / 11.2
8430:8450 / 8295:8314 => -9.8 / 10.5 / 11.2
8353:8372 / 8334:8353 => -10.8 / 11.1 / 11.4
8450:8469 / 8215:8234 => -8.8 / 10.3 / 11.8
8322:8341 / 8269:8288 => -10.6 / 11.1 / 11.6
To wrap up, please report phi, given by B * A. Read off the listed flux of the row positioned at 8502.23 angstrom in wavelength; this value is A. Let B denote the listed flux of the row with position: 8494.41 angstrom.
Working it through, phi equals 103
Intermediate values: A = 10.4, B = 9.94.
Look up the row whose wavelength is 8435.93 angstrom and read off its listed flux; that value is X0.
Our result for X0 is 9.59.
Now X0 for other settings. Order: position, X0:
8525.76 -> 10.5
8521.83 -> 10.2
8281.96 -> 11.6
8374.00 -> 11.1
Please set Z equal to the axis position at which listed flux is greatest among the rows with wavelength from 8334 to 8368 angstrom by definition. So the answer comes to 8343.21 angstrom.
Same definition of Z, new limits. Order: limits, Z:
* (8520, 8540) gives 8525.76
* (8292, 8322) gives 8320.19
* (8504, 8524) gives 8506.15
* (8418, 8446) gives 8420.41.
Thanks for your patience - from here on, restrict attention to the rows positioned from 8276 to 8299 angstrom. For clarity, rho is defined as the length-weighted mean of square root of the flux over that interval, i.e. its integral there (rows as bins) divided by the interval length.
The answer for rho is 3.38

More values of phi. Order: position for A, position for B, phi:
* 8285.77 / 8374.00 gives 128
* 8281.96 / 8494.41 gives 115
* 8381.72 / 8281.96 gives 123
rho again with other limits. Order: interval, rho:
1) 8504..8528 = 3.21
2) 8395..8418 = 3.35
